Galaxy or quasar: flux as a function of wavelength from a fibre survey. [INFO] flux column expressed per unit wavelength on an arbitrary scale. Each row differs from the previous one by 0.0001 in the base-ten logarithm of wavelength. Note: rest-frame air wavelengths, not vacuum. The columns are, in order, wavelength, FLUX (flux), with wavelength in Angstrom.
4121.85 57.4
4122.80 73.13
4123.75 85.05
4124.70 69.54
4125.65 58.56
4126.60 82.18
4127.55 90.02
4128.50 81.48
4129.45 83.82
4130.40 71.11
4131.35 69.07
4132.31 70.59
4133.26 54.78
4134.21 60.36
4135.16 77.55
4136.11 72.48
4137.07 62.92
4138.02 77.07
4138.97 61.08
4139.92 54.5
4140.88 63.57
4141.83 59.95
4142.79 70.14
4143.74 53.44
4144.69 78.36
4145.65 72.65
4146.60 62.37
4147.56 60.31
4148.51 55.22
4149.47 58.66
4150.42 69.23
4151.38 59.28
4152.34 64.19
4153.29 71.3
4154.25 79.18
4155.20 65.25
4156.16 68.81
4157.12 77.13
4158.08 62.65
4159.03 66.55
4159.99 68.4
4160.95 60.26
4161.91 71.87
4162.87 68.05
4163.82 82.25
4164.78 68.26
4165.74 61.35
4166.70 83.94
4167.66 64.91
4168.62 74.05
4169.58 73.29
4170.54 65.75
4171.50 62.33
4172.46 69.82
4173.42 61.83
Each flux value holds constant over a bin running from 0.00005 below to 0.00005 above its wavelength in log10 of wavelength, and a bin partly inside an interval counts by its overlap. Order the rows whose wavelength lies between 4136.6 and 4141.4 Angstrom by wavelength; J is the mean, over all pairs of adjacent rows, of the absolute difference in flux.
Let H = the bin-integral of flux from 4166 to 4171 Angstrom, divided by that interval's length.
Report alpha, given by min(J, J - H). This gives -60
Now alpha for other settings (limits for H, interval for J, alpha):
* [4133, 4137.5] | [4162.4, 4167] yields -52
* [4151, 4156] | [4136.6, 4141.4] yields -57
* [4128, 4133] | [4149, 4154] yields -66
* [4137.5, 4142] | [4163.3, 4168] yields -48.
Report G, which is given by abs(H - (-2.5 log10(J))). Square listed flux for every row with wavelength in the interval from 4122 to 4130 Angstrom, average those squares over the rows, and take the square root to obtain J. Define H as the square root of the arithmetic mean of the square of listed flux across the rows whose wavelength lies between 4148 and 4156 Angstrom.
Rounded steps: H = 66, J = 79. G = 70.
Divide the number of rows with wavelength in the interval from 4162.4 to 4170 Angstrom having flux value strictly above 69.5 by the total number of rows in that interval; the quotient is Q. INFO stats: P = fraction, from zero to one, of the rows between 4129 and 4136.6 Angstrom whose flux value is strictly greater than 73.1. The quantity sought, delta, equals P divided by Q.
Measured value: 0.5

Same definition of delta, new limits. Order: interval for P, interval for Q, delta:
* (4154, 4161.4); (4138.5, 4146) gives 0.7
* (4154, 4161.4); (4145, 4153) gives 2.0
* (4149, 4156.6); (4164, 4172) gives 0.3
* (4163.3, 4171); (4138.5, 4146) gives 1.3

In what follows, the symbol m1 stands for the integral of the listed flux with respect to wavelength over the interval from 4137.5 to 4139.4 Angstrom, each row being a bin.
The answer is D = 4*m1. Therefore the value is 527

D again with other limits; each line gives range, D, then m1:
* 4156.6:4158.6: 559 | 140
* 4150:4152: 511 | 128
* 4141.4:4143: 410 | 103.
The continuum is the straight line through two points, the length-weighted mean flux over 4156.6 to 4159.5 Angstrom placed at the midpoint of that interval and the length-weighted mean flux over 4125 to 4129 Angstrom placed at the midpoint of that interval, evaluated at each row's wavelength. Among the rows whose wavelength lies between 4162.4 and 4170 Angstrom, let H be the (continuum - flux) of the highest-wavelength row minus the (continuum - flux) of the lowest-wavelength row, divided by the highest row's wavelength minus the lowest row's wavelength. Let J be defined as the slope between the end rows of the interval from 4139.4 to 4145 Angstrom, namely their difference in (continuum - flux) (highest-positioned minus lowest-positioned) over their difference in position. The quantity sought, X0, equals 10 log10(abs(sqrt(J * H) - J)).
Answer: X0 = 9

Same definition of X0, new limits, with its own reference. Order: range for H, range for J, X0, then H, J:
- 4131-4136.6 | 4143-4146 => 11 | -1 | -10.3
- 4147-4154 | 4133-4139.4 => 5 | -2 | -1.4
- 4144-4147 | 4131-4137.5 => 2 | 8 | 0.8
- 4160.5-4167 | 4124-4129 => 9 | -4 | -3.4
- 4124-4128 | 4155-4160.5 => 6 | -7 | -0.9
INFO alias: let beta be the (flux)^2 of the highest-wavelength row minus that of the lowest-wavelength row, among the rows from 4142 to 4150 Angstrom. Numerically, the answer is -1479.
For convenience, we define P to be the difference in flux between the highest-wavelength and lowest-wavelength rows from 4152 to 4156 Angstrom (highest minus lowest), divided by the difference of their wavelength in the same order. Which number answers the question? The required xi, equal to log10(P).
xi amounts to -0.4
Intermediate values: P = 0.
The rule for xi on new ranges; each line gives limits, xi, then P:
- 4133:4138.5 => 0.7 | 5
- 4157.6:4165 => -0.1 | 1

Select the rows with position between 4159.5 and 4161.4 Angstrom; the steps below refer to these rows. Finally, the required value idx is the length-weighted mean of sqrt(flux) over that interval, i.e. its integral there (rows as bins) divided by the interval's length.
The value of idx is 8.00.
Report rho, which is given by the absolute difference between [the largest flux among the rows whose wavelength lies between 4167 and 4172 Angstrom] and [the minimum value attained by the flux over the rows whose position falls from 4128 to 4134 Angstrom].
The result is 19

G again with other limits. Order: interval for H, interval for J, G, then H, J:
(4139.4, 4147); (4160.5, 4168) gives 70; 65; 71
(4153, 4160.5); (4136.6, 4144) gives 75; 70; 63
